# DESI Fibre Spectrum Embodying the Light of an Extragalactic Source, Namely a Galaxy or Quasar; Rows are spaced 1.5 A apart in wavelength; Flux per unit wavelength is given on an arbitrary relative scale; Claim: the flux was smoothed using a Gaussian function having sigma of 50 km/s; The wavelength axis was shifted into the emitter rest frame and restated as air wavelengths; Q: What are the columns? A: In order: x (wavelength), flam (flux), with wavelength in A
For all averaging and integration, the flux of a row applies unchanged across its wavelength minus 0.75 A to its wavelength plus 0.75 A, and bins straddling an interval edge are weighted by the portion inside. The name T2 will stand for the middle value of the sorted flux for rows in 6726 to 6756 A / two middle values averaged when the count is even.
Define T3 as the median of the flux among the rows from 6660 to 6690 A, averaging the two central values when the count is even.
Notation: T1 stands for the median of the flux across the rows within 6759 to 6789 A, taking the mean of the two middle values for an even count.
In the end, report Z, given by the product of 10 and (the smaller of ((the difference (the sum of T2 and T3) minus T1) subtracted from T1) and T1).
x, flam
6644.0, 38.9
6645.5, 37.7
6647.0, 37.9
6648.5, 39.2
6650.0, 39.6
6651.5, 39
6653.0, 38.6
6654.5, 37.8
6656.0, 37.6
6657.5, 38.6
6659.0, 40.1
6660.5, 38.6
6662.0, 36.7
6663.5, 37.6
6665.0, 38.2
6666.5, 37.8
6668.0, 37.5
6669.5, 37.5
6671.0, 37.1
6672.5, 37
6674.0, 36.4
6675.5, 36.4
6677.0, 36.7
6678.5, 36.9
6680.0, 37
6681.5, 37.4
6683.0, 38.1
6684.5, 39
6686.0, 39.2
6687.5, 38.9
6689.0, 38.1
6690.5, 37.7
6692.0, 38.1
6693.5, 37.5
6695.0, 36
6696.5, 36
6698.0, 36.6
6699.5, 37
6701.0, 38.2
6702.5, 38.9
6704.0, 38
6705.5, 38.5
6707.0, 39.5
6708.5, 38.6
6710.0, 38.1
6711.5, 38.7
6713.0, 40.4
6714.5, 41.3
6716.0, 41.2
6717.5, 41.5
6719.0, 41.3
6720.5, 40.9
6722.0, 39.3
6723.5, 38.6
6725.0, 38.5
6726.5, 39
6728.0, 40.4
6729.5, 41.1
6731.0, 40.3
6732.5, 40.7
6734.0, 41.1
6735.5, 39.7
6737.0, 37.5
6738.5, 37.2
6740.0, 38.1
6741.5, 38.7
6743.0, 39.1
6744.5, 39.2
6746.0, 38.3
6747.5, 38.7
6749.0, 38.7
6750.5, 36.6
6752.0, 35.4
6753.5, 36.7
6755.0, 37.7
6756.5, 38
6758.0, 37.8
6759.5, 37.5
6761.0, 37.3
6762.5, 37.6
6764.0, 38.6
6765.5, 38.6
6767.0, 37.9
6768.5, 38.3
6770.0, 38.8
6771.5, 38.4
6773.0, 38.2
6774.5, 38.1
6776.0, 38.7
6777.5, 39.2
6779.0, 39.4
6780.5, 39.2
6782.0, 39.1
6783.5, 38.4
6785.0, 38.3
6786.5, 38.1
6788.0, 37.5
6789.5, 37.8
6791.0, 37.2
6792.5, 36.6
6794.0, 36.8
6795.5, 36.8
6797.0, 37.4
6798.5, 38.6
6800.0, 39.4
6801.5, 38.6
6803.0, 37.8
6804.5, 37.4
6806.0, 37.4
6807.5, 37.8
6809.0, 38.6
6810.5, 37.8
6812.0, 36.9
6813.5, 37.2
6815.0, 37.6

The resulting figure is 5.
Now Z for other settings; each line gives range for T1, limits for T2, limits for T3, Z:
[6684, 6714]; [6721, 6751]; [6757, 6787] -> -9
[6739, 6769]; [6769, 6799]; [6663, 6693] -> 3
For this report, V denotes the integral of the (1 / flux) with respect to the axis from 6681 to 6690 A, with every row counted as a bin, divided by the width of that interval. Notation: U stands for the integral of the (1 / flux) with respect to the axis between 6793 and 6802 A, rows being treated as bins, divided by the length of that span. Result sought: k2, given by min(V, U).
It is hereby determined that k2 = 0.0260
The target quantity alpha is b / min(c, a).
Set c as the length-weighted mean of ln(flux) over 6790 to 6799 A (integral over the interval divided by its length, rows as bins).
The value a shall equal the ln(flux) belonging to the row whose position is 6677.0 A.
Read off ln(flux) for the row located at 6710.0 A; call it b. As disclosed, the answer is 1.01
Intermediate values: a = 3.60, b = 3.64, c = 3.62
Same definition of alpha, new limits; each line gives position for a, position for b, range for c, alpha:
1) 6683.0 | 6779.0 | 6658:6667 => 1.01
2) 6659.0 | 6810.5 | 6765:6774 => 1.00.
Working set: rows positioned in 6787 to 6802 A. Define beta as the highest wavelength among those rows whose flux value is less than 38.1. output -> 6797.0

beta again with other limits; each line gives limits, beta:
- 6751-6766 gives 6762.5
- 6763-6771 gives 6767.0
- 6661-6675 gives 6674.0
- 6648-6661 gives 6656.0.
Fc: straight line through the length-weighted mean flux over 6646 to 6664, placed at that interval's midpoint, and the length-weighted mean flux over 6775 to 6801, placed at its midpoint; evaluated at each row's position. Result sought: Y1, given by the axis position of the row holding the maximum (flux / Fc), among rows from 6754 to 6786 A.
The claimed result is 6779.0 A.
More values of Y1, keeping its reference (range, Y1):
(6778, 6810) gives 6800.0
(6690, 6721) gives 6717.5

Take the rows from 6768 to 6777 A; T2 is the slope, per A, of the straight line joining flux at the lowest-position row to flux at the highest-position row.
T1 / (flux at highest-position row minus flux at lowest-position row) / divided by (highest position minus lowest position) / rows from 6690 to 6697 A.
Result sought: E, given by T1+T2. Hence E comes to -0.23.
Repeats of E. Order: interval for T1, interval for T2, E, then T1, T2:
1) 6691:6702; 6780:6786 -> -0.19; 0.01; -0.20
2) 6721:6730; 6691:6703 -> 0.32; 0.24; 0.08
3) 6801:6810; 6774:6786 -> 0.02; 0.00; 0.02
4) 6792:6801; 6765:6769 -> 0.27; 0.37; -0.10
